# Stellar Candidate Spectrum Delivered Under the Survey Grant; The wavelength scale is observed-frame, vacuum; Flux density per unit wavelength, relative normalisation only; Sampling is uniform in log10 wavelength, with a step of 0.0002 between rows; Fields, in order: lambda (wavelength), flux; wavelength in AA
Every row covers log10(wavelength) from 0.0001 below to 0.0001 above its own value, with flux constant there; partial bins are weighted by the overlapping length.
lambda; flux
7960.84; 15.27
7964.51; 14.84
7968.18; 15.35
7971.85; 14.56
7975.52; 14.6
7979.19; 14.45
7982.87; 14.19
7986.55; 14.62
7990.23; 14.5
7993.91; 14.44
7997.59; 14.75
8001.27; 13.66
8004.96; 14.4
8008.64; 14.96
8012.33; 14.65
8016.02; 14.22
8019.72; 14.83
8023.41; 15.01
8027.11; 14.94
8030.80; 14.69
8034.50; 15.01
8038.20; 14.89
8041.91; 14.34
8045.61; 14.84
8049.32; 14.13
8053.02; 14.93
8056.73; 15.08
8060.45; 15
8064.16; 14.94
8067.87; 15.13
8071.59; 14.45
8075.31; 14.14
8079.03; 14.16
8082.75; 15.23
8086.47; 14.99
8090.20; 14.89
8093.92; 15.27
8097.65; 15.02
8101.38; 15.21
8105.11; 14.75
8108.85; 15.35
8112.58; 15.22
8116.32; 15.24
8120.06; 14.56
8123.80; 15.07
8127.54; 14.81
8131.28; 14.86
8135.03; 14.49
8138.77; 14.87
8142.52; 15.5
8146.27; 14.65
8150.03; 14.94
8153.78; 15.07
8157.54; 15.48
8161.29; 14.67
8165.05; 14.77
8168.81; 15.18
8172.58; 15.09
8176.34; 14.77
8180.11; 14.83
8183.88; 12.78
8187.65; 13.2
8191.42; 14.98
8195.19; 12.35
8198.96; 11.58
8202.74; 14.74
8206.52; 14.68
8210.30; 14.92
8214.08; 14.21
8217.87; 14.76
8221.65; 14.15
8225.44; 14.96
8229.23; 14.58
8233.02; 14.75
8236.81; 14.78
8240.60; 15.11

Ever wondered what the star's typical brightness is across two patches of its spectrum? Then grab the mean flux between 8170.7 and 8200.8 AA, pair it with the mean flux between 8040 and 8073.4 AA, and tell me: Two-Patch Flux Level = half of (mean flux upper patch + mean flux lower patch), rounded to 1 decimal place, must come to 14.2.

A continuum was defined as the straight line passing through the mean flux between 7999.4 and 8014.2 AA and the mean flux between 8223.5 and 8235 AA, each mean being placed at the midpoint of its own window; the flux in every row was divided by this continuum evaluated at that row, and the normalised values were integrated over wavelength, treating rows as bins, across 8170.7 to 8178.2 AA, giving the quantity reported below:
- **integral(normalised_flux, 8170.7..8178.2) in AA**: 8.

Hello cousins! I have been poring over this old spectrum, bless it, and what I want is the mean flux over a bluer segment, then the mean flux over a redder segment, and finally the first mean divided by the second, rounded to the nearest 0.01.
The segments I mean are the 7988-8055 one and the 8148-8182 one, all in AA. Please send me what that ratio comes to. 0.98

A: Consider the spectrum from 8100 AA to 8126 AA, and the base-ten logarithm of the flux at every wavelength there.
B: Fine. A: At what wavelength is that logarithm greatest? 8108.85 AA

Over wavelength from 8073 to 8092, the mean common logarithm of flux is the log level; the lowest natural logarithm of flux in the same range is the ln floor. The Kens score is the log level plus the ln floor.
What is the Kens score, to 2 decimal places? 3.82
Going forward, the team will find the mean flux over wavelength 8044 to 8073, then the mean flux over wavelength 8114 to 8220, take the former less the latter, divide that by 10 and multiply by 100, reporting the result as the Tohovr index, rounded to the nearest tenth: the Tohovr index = 2.8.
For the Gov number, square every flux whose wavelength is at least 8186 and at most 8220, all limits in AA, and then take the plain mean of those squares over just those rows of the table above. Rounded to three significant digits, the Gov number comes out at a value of 196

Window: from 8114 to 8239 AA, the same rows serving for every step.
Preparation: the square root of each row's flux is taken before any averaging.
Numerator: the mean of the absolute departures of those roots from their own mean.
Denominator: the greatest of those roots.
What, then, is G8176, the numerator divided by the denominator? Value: 0.0189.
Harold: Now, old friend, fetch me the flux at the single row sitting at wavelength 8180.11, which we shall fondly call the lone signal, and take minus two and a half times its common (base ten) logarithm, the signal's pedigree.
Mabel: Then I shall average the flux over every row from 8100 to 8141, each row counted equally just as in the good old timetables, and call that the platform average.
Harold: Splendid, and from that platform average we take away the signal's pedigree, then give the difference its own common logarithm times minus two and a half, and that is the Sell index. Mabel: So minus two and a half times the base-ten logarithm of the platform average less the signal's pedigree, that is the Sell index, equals -3.131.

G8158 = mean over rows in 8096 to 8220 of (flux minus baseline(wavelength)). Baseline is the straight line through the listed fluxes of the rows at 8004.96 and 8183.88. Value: 1.6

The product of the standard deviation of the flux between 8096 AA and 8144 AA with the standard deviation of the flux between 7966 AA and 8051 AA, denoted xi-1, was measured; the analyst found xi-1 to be 0.11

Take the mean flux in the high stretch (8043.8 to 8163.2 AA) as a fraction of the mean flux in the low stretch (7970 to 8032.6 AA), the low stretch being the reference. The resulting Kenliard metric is 1.02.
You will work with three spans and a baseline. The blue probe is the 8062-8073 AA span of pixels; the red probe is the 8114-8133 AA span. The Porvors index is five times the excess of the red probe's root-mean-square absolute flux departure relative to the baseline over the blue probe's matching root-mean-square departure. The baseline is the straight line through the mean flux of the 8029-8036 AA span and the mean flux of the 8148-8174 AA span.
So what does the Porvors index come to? -0.26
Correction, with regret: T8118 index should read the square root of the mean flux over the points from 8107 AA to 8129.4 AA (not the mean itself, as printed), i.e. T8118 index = 3.88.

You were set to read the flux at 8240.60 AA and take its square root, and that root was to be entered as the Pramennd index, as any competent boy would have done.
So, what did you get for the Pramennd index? 3.89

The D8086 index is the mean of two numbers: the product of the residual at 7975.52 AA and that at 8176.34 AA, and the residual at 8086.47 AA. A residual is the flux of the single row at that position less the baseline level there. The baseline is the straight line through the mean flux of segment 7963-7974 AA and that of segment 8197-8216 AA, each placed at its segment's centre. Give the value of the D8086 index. 0.2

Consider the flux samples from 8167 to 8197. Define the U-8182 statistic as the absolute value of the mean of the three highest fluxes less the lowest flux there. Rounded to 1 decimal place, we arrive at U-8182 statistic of 2.7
